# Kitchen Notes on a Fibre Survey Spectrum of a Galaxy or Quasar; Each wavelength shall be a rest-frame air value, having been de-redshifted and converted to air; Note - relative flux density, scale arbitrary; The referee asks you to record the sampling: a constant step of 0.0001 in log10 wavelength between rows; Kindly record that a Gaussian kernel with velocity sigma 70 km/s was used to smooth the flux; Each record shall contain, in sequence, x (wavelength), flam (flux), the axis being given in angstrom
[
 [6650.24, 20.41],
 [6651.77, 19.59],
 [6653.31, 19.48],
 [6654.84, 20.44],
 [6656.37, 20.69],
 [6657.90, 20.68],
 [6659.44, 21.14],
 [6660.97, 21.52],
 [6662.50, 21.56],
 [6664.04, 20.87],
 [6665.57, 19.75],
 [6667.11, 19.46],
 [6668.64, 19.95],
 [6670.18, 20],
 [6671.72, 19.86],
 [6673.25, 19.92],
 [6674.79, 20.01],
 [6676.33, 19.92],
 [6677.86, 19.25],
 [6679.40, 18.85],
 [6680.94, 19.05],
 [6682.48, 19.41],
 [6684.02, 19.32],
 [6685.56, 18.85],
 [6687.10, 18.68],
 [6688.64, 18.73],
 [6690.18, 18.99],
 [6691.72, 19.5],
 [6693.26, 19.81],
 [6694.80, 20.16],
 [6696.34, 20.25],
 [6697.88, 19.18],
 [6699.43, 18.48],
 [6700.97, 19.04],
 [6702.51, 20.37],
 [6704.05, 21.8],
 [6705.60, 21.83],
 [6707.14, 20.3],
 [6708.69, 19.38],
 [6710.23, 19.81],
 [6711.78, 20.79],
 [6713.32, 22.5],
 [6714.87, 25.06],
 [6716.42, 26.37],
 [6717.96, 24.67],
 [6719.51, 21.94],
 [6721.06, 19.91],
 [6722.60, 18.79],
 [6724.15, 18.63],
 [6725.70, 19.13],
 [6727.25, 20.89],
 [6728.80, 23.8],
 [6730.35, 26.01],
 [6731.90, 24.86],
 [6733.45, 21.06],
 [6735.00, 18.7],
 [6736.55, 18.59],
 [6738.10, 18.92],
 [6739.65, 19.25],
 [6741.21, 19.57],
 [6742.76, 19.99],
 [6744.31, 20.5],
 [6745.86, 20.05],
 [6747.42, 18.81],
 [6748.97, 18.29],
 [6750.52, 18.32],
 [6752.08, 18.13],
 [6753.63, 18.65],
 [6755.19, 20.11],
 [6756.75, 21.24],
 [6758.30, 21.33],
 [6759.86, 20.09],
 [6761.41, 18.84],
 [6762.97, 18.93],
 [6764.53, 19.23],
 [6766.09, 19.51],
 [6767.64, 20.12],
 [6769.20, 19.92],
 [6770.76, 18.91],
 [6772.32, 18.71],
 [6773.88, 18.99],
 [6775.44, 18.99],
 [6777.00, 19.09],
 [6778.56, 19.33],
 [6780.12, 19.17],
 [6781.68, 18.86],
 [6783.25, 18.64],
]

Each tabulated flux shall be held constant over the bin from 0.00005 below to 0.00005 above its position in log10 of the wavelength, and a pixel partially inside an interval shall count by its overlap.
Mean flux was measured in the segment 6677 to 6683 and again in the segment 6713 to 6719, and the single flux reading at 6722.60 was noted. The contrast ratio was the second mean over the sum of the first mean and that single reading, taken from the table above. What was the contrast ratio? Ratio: 0.65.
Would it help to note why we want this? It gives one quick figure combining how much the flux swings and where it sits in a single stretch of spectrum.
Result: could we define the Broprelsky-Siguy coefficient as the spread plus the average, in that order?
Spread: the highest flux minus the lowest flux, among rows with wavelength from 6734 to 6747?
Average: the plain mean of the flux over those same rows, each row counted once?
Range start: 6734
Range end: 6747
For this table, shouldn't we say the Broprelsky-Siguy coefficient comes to 21.4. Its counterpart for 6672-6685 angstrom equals 20.6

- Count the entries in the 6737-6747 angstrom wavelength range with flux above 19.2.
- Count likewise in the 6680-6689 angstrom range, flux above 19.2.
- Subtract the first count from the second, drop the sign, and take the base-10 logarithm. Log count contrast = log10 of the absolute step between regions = 0.48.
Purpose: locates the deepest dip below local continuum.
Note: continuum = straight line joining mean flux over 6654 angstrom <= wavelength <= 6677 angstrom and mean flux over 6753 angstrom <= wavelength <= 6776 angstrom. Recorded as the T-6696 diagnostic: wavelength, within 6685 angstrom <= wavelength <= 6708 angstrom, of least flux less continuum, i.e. 6699.43 angstrom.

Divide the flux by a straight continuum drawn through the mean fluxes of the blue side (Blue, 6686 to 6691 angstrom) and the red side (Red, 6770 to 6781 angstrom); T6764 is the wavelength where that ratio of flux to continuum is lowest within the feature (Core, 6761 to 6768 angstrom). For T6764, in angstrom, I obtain 6761.41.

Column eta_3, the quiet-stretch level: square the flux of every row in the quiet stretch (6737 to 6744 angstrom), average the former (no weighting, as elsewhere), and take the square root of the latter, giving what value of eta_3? 19.4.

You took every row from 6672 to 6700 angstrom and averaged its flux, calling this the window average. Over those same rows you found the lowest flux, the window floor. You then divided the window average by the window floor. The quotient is 1.05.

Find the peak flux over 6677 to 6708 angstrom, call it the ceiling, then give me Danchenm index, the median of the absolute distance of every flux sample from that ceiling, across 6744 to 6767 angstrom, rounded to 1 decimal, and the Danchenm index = 2.6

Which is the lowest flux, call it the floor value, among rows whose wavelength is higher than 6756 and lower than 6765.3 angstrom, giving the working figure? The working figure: 18.84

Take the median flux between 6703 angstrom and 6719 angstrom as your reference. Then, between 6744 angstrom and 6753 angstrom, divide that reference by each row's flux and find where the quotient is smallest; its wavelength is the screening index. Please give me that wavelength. 6744.31 angstrom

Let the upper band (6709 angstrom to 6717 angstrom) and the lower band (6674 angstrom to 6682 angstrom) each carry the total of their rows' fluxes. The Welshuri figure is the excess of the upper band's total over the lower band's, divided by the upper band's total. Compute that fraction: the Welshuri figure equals 0.15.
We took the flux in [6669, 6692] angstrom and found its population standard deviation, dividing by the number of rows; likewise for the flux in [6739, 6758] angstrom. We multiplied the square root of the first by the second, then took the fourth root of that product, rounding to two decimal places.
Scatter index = 0.90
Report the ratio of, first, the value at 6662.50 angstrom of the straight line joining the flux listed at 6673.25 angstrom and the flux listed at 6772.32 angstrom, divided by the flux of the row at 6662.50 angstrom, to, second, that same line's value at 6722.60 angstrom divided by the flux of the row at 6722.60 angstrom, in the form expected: 0.90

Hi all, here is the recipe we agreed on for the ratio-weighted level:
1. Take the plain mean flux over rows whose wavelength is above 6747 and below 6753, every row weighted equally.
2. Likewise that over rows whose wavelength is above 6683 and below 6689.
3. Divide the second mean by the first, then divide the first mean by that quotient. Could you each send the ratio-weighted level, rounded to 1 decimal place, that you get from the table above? 17.9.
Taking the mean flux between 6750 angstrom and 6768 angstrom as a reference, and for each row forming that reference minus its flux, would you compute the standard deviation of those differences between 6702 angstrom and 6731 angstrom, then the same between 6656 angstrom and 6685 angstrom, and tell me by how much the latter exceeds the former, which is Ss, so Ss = -1.6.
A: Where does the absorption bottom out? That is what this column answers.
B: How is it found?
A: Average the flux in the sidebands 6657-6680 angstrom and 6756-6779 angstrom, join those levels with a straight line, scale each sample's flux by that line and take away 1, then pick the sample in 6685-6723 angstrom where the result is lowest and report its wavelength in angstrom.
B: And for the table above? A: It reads 6699.43 angstrom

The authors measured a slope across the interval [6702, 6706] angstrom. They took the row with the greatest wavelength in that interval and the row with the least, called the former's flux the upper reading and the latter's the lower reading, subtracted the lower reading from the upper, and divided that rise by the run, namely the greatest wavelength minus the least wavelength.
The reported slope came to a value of 0.47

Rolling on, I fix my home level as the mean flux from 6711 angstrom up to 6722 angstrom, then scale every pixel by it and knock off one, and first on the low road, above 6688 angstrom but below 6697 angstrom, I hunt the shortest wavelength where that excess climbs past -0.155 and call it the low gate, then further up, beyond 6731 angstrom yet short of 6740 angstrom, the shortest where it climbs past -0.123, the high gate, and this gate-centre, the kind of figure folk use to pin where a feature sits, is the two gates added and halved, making 6711.8 angstrom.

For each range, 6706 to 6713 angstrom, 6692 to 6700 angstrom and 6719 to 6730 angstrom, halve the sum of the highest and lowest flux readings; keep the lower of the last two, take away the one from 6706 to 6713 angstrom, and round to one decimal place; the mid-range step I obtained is -0.7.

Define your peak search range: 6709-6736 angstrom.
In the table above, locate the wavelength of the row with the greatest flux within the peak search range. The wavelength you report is 6716.42 angstrom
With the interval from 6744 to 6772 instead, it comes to 6758.30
